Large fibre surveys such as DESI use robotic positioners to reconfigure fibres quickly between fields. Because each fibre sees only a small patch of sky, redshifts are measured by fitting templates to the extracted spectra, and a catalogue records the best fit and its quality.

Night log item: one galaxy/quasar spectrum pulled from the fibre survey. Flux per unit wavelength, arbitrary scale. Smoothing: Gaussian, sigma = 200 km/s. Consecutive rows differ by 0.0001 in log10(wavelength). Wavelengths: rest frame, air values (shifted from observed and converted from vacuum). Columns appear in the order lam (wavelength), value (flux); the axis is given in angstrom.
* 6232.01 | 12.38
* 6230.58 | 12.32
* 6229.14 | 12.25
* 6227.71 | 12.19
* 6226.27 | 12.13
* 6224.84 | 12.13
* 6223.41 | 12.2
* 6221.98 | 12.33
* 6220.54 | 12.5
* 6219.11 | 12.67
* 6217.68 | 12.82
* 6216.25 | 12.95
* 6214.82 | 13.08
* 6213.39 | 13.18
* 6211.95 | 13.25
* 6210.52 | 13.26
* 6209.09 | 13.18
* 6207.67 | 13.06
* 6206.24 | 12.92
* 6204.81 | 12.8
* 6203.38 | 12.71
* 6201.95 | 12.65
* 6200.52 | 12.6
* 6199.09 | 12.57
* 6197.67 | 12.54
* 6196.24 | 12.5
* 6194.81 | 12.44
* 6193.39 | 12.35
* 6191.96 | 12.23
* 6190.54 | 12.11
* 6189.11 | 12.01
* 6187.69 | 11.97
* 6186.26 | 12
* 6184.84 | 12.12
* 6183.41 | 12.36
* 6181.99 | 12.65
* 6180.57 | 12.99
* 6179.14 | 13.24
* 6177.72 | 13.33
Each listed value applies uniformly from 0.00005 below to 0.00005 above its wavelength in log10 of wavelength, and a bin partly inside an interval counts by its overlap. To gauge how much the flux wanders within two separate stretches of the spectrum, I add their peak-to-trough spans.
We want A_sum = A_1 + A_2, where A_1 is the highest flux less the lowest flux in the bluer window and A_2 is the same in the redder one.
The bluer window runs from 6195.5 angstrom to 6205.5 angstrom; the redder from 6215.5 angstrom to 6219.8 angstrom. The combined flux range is 0.58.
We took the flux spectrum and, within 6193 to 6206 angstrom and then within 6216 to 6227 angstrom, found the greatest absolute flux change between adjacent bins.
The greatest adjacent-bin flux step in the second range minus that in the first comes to 0.08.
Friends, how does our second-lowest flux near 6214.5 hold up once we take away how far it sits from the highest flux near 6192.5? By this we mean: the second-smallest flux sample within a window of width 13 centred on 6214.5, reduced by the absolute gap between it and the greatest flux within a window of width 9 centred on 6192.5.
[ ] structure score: 12.5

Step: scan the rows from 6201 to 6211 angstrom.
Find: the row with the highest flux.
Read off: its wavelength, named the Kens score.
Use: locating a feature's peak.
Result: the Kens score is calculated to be 6210.52 angstrom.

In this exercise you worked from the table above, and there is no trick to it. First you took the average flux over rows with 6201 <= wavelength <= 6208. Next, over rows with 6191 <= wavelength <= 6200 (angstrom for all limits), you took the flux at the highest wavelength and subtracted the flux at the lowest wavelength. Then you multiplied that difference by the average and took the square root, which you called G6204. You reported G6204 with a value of 2.09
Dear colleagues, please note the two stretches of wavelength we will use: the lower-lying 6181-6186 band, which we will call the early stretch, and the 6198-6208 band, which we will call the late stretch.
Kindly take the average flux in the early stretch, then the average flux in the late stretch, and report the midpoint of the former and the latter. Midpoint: 12.6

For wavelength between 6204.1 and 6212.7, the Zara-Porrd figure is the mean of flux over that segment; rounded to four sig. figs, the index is 13.08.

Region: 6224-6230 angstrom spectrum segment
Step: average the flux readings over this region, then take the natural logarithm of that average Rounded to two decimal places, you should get 2.50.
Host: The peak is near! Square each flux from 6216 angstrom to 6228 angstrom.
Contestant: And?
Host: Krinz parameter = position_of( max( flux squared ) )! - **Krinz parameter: 6216.25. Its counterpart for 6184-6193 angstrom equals 6191.96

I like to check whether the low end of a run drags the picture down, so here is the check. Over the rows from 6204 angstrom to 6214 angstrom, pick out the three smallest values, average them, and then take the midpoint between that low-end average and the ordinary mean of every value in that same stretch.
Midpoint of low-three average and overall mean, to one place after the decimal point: 13.0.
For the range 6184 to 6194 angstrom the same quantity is 12.1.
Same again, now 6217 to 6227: 12.3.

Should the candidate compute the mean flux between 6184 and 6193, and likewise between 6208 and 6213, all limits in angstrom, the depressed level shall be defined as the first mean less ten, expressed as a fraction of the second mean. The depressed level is 0.157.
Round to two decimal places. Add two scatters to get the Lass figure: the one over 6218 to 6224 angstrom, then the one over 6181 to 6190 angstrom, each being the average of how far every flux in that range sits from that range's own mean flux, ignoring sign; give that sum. 0.37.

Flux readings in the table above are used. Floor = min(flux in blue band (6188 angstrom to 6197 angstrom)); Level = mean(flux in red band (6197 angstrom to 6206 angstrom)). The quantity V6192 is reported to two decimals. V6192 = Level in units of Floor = 1.05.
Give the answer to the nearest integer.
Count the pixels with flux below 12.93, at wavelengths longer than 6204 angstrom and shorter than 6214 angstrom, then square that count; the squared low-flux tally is 4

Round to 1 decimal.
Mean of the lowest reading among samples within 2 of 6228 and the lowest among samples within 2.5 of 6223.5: 12.1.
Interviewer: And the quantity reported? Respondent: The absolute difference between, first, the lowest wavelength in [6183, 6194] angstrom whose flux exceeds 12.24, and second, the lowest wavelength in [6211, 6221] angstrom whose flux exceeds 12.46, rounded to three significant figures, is 28.5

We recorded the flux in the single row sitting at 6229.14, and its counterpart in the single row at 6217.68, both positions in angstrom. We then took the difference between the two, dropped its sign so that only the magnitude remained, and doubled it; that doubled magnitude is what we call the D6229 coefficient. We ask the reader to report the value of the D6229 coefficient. 1.1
